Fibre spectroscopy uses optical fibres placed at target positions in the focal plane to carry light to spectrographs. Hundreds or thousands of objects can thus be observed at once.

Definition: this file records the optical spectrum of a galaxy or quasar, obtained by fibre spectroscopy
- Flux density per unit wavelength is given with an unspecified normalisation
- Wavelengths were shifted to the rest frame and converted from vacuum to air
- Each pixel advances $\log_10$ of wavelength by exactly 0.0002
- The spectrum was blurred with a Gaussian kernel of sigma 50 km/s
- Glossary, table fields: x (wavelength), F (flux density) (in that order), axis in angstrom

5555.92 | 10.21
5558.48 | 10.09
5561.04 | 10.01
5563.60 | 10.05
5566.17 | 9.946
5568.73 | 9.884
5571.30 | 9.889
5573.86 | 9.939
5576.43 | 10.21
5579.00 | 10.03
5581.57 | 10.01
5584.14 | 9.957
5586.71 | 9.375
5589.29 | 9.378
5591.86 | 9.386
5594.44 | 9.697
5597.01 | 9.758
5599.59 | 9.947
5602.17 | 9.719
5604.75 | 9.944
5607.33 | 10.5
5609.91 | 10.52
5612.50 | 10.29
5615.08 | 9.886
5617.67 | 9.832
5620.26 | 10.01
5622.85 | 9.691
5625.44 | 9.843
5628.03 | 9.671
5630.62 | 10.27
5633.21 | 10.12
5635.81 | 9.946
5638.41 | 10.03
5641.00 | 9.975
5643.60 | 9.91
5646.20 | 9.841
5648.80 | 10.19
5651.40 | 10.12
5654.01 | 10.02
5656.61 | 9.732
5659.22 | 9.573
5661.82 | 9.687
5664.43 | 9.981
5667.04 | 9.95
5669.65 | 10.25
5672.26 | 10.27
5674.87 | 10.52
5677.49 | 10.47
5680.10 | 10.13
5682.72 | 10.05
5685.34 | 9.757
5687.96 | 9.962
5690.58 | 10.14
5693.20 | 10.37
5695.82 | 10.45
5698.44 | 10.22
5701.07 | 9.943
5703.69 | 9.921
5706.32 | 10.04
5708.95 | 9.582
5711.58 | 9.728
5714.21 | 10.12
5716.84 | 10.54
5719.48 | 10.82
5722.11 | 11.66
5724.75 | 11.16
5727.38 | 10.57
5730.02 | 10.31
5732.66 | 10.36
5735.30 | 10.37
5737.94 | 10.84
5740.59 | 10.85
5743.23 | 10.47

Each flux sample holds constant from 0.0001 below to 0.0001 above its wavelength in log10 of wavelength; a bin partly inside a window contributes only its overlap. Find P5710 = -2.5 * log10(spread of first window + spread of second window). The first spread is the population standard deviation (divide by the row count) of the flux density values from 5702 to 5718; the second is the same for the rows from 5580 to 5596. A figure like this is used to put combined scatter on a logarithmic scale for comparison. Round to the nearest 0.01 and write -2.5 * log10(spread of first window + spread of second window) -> 0.60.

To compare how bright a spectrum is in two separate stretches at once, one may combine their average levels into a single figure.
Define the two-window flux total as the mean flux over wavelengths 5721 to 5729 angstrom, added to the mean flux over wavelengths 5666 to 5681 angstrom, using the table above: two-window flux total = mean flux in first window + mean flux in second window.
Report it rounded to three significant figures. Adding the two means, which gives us 21.4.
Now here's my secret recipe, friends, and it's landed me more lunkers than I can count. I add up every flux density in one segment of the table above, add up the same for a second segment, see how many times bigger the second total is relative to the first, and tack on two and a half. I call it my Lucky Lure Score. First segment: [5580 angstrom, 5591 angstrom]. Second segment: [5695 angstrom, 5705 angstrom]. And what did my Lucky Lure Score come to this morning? 3.55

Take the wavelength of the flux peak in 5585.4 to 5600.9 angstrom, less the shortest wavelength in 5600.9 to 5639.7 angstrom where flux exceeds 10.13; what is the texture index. -7.7 angstrom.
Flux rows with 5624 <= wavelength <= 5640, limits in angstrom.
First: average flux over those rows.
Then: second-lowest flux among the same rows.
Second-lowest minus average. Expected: -0.14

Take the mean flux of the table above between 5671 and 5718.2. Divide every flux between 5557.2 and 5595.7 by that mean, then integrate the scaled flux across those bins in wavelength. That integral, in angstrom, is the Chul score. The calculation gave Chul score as 37.5 angstrom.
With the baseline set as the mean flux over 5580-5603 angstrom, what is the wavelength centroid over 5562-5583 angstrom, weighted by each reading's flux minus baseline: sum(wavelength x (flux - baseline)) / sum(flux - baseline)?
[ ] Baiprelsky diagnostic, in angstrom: 5573.2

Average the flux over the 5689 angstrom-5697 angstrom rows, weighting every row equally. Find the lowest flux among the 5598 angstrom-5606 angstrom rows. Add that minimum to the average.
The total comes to 20.0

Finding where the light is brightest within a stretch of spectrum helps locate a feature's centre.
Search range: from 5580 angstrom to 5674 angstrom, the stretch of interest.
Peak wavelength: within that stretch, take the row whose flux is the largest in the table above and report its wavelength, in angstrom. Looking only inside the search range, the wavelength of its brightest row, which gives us 5609.91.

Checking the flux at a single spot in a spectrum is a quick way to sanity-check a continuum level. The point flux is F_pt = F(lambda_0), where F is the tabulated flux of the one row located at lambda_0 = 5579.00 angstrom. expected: 10.03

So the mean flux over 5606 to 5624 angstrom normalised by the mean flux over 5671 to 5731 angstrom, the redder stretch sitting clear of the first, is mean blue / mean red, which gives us 0.98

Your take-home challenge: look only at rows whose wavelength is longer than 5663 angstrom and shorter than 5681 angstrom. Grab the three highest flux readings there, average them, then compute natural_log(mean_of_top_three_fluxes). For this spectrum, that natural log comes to 2.344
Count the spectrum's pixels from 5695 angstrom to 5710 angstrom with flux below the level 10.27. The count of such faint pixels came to 5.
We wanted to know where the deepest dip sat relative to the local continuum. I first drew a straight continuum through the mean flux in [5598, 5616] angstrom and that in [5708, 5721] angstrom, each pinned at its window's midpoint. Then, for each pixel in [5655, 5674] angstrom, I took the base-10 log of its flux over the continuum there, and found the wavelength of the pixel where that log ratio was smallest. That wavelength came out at 5659.22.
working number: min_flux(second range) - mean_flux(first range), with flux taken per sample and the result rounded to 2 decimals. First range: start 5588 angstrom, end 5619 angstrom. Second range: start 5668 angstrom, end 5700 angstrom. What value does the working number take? -0.15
